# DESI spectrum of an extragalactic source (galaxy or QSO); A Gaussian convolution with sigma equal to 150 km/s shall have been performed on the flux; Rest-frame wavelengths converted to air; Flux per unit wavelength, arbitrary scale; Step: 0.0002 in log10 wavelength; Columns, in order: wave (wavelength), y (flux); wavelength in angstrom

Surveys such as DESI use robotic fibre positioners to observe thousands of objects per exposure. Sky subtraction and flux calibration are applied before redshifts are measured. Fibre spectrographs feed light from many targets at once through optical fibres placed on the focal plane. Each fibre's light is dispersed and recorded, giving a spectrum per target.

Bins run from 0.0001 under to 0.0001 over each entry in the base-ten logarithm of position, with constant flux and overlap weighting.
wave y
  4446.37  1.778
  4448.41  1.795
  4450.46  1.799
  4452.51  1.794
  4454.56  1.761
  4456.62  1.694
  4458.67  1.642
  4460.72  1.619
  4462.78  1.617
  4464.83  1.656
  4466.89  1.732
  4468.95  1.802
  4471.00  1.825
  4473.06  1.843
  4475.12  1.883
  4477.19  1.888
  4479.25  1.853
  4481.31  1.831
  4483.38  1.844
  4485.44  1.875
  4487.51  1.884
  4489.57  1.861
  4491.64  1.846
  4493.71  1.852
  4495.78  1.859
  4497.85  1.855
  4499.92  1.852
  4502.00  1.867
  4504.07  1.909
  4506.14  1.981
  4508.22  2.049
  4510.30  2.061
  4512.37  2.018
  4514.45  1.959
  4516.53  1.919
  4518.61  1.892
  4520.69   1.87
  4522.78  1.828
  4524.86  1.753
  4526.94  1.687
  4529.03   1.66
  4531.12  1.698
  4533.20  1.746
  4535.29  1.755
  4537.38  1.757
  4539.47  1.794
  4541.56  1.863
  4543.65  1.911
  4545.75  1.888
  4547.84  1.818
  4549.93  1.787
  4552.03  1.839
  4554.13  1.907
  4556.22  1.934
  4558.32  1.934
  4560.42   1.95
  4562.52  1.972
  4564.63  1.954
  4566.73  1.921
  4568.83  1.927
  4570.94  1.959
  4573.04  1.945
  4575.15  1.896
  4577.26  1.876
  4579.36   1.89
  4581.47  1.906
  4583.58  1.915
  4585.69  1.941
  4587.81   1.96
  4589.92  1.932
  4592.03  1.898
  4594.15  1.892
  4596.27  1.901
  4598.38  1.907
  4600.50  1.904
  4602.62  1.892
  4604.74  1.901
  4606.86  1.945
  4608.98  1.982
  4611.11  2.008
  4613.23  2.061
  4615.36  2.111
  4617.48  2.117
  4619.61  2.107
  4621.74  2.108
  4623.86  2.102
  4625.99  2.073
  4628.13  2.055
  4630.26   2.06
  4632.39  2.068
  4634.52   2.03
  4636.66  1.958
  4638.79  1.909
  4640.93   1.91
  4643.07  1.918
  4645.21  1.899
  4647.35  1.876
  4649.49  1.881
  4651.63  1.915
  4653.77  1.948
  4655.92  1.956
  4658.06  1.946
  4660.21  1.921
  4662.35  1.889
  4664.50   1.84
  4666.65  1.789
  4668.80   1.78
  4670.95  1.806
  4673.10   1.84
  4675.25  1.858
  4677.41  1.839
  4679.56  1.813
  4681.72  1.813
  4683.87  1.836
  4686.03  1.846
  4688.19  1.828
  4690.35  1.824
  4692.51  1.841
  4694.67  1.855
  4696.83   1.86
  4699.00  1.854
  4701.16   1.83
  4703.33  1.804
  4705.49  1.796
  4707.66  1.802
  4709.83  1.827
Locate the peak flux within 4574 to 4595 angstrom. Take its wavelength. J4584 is 4587.81 angstrom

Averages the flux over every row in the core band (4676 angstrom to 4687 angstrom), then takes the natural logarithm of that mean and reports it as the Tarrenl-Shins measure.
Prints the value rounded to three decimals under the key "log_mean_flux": 0.604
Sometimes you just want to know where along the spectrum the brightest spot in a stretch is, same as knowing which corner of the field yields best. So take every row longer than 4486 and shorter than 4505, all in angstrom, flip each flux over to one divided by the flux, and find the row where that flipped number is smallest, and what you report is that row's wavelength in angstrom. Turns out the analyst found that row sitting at 4504.07 angstrom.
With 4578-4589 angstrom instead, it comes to 4587.81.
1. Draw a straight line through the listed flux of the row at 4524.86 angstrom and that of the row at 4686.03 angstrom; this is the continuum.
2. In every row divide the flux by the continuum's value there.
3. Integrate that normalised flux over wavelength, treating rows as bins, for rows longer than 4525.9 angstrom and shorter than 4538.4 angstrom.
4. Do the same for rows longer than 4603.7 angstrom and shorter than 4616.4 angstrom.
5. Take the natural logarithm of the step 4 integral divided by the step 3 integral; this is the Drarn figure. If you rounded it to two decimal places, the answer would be 0.14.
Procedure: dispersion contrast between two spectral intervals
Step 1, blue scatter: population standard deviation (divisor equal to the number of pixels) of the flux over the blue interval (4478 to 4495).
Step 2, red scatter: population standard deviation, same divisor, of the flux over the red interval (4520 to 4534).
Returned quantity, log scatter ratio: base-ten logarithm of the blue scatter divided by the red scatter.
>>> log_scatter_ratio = -0.65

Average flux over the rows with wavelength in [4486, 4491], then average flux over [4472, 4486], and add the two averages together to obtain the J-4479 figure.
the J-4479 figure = 3.73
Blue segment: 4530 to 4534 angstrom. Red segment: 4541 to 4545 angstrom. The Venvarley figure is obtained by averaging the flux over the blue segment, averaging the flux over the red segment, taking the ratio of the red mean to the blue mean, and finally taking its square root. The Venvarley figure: 1.05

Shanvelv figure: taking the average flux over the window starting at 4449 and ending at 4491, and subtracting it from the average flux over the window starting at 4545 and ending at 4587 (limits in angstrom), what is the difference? 0.123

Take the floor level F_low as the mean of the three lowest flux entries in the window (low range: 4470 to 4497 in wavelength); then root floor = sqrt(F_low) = 1.35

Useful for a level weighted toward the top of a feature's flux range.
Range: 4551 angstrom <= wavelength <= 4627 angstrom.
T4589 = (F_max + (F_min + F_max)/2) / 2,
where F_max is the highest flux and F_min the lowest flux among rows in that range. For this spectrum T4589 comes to 2.05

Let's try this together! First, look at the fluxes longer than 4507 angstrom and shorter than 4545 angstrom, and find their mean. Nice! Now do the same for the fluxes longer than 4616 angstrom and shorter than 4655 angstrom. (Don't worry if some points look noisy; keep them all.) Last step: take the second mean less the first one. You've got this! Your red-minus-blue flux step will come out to 0.15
